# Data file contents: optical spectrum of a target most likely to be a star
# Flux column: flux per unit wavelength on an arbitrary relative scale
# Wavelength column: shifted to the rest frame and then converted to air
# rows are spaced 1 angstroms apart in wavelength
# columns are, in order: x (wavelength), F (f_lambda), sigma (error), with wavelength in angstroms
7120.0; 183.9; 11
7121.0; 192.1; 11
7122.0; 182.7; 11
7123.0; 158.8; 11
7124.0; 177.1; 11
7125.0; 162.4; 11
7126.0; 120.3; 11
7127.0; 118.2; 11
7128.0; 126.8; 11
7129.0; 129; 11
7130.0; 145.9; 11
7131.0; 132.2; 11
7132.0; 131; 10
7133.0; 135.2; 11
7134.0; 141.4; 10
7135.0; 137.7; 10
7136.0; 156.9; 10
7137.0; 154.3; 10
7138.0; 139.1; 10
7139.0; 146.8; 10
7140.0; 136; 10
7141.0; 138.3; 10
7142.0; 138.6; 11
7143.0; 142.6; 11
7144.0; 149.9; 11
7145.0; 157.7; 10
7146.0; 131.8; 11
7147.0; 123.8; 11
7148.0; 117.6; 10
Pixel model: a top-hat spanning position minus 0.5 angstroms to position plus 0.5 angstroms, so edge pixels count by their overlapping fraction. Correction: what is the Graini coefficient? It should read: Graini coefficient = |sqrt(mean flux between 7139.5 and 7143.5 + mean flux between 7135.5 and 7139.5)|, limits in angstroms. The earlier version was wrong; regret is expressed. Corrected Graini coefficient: 17.0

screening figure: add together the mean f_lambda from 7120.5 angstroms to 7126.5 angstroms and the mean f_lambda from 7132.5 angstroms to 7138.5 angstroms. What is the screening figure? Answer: 310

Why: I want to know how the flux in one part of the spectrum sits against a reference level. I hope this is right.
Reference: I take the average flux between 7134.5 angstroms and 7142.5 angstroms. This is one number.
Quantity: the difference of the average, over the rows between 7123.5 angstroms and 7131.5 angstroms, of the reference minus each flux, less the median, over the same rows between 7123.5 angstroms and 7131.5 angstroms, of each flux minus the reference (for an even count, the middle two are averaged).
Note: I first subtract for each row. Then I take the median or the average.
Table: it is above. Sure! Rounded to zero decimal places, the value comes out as 17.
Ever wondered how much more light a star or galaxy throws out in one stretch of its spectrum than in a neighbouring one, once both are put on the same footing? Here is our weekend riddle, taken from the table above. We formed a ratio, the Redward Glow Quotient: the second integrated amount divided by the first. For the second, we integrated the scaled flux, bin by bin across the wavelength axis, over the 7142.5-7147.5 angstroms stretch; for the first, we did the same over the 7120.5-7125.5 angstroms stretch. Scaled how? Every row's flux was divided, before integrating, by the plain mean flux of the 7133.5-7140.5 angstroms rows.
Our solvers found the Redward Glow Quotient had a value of 0.81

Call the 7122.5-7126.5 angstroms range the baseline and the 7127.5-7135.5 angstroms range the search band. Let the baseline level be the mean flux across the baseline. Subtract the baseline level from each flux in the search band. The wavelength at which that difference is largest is 7130.0 angstroms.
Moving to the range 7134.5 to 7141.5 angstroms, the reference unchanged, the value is 7136.0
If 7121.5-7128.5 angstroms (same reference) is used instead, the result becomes 7122.0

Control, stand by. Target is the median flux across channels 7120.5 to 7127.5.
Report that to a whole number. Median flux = 162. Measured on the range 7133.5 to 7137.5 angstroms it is 148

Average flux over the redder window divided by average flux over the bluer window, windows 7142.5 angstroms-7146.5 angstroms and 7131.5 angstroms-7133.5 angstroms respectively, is 1.09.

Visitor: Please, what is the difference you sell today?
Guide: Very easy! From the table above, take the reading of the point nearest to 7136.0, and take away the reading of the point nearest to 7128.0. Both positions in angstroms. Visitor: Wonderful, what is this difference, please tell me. 30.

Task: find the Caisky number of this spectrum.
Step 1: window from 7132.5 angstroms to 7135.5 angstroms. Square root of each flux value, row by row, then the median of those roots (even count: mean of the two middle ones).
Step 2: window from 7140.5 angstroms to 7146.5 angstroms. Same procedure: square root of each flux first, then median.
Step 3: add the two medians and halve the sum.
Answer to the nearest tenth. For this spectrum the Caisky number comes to 11.8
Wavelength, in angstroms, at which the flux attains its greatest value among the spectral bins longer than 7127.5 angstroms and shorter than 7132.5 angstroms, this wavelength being 7130.0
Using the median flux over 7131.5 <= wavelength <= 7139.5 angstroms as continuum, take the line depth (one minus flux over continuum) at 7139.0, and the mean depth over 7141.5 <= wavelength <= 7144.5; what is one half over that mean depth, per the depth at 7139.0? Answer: 435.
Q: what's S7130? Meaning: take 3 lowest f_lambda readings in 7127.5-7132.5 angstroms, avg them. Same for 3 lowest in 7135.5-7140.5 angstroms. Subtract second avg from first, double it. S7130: -23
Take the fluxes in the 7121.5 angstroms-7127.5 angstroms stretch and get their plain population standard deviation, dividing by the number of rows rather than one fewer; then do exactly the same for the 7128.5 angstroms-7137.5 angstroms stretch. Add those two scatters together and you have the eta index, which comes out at 35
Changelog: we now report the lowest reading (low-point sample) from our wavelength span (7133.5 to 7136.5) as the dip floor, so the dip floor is 137.7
